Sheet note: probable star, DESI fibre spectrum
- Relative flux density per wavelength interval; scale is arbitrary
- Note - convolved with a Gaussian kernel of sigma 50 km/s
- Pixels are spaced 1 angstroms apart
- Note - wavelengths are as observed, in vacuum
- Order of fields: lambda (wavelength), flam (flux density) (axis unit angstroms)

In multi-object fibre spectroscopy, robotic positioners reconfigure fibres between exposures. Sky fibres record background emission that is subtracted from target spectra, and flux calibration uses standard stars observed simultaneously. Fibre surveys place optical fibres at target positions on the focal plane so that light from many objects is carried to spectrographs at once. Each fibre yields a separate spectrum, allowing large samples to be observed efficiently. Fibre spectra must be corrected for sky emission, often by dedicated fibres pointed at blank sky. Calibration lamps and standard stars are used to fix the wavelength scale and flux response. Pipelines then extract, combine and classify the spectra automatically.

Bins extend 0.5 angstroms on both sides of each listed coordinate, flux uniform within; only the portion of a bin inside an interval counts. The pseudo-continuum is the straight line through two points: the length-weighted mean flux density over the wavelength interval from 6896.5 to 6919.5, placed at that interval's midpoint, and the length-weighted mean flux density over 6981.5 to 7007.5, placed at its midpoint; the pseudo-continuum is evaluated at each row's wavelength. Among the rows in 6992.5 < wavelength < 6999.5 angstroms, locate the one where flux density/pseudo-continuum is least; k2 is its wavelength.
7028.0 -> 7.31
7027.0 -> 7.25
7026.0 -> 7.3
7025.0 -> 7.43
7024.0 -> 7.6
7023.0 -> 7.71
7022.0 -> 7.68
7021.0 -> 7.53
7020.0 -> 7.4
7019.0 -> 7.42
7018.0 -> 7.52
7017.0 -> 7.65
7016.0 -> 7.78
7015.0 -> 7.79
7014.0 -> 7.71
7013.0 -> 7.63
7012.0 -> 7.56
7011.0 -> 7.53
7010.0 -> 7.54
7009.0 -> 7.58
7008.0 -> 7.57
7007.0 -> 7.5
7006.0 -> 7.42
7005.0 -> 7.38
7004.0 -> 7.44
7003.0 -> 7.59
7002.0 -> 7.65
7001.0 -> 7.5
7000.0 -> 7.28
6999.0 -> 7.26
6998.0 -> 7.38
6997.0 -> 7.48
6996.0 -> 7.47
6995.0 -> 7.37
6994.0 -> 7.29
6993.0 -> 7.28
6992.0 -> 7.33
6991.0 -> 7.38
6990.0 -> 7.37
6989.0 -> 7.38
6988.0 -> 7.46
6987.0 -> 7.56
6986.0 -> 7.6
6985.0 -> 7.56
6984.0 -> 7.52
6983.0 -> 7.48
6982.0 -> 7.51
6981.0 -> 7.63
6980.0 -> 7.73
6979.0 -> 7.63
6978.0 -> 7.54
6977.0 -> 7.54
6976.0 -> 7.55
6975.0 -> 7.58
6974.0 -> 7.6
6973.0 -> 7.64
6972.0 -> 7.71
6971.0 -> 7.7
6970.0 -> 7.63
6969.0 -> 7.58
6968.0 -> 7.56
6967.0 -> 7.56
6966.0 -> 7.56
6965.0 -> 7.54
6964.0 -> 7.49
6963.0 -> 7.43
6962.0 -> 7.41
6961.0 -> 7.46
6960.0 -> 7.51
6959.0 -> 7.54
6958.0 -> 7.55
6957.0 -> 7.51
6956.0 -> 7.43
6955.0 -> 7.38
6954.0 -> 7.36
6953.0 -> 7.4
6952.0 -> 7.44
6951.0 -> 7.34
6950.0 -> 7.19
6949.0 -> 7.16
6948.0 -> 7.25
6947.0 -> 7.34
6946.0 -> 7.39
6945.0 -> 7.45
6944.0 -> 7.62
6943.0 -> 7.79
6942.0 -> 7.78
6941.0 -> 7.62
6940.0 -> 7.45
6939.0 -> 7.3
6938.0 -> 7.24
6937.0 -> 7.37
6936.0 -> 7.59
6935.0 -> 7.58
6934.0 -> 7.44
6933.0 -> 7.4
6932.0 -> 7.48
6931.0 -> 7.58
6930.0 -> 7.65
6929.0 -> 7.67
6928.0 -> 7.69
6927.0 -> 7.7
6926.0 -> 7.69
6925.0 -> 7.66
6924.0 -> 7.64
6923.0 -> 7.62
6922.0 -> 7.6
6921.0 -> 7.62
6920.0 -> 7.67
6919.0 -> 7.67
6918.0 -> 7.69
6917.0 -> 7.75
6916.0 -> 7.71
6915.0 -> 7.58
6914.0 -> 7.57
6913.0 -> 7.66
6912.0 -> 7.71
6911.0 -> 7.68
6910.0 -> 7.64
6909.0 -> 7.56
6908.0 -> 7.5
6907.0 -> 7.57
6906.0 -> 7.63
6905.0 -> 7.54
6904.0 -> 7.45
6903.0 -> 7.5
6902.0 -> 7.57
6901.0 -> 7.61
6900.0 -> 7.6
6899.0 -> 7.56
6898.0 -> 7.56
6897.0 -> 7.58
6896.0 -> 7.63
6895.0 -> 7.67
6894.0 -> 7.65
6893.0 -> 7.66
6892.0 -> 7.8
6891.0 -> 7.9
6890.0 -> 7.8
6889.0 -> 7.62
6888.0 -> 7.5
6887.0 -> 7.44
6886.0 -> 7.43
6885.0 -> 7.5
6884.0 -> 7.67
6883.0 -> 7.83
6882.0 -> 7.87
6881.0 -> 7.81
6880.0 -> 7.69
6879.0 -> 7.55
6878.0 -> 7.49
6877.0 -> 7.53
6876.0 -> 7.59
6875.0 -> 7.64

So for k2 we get 6999.0 angstroms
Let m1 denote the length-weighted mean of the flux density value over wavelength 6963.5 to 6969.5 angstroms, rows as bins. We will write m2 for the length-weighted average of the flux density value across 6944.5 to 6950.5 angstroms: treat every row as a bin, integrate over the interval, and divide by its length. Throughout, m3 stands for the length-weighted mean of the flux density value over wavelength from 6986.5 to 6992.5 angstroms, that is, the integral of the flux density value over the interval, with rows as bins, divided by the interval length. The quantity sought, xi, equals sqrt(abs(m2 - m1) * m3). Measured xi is 1.37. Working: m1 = 7.55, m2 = 7.30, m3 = 7.41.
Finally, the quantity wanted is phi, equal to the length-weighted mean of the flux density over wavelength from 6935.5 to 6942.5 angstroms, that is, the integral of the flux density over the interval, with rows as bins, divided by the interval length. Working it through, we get 7.48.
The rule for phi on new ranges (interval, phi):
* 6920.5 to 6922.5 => 7.61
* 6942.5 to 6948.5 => 7.47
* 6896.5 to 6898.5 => 7.57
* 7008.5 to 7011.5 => 7.55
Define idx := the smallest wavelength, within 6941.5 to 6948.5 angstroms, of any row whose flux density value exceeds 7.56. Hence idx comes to 6942.0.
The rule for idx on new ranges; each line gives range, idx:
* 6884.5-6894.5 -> 6889.0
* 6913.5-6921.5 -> 6914.0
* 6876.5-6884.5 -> 6880.0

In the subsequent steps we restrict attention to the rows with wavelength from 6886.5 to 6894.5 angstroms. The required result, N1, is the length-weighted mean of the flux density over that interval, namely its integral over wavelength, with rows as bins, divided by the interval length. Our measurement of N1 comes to 7.67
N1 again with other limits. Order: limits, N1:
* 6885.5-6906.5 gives 7.60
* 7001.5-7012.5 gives 7.52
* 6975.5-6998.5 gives 7.48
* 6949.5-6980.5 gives 7.52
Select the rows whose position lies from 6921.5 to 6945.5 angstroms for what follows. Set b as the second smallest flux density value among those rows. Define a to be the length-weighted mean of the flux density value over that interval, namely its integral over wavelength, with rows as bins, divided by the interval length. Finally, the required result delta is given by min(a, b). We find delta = 7.30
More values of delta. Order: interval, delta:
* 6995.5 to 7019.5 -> 7.28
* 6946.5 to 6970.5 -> 7.19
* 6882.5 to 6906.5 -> 7.44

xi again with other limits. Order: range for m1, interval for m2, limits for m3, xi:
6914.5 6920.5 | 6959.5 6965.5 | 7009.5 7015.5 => 1.25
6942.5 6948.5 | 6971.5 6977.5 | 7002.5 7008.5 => 0.99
